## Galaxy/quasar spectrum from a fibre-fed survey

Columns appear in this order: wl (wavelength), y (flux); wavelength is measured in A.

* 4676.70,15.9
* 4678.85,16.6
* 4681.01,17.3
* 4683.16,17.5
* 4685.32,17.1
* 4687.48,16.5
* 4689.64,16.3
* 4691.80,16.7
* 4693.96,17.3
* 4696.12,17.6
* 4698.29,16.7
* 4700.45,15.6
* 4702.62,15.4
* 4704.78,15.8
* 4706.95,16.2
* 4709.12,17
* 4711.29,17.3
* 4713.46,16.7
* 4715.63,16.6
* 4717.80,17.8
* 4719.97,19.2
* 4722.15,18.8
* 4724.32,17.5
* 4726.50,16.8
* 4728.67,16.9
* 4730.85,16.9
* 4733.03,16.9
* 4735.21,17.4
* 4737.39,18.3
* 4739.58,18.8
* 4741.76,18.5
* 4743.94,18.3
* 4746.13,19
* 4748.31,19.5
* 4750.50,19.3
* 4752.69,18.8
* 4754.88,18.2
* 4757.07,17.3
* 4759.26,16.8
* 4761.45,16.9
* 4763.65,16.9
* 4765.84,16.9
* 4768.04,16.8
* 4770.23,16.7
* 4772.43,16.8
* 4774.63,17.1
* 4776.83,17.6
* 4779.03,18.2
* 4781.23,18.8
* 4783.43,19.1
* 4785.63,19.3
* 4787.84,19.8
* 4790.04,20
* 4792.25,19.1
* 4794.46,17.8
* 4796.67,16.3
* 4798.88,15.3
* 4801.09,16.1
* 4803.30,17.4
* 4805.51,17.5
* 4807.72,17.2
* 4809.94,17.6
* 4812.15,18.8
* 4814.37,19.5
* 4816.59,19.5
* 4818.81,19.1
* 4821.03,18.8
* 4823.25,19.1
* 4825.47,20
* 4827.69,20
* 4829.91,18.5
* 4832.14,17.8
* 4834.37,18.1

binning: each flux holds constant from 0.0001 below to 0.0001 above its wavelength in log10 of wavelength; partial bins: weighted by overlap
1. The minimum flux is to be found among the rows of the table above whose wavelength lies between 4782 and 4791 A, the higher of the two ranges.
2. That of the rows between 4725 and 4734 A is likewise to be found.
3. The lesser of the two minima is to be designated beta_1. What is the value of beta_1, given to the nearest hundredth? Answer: 16.80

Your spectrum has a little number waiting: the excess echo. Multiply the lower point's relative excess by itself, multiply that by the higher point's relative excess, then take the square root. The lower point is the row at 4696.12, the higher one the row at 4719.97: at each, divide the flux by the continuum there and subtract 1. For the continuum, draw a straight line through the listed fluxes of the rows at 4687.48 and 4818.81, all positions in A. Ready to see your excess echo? 0.019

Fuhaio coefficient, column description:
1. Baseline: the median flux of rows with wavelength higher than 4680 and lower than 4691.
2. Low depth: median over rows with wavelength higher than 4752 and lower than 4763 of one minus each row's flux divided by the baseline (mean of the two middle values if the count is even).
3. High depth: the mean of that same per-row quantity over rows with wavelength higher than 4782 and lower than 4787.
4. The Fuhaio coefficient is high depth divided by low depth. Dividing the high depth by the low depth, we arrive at 11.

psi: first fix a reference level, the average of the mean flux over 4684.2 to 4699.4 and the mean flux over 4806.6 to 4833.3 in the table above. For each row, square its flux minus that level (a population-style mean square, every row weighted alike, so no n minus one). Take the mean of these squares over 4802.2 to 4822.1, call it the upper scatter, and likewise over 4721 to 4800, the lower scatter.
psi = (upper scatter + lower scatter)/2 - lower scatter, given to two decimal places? -0.10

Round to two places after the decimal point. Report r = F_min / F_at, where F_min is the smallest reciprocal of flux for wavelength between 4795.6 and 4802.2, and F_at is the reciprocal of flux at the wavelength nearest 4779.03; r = 1.12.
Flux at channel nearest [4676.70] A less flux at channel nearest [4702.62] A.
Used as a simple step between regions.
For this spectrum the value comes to 0.5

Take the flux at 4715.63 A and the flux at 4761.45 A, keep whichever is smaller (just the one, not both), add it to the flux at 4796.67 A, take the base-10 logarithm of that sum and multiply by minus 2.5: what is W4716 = -3.79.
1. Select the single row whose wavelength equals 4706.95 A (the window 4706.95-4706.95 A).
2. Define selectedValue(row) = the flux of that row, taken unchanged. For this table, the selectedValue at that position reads 16.2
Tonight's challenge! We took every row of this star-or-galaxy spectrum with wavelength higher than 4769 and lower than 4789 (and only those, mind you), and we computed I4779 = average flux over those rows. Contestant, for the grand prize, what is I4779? 18.2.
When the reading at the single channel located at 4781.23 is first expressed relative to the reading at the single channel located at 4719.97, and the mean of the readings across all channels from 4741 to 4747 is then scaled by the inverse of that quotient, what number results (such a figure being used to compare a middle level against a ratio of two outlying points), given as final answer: 19.0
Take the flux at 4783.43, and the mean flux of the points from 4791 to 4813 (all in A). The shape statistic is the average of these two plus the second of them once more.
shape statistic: 35.5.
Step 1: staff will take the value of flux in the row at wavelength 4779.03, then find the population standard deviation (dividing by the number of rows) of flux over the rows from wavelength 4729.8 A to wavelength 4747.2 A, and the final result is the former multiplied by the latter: 14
